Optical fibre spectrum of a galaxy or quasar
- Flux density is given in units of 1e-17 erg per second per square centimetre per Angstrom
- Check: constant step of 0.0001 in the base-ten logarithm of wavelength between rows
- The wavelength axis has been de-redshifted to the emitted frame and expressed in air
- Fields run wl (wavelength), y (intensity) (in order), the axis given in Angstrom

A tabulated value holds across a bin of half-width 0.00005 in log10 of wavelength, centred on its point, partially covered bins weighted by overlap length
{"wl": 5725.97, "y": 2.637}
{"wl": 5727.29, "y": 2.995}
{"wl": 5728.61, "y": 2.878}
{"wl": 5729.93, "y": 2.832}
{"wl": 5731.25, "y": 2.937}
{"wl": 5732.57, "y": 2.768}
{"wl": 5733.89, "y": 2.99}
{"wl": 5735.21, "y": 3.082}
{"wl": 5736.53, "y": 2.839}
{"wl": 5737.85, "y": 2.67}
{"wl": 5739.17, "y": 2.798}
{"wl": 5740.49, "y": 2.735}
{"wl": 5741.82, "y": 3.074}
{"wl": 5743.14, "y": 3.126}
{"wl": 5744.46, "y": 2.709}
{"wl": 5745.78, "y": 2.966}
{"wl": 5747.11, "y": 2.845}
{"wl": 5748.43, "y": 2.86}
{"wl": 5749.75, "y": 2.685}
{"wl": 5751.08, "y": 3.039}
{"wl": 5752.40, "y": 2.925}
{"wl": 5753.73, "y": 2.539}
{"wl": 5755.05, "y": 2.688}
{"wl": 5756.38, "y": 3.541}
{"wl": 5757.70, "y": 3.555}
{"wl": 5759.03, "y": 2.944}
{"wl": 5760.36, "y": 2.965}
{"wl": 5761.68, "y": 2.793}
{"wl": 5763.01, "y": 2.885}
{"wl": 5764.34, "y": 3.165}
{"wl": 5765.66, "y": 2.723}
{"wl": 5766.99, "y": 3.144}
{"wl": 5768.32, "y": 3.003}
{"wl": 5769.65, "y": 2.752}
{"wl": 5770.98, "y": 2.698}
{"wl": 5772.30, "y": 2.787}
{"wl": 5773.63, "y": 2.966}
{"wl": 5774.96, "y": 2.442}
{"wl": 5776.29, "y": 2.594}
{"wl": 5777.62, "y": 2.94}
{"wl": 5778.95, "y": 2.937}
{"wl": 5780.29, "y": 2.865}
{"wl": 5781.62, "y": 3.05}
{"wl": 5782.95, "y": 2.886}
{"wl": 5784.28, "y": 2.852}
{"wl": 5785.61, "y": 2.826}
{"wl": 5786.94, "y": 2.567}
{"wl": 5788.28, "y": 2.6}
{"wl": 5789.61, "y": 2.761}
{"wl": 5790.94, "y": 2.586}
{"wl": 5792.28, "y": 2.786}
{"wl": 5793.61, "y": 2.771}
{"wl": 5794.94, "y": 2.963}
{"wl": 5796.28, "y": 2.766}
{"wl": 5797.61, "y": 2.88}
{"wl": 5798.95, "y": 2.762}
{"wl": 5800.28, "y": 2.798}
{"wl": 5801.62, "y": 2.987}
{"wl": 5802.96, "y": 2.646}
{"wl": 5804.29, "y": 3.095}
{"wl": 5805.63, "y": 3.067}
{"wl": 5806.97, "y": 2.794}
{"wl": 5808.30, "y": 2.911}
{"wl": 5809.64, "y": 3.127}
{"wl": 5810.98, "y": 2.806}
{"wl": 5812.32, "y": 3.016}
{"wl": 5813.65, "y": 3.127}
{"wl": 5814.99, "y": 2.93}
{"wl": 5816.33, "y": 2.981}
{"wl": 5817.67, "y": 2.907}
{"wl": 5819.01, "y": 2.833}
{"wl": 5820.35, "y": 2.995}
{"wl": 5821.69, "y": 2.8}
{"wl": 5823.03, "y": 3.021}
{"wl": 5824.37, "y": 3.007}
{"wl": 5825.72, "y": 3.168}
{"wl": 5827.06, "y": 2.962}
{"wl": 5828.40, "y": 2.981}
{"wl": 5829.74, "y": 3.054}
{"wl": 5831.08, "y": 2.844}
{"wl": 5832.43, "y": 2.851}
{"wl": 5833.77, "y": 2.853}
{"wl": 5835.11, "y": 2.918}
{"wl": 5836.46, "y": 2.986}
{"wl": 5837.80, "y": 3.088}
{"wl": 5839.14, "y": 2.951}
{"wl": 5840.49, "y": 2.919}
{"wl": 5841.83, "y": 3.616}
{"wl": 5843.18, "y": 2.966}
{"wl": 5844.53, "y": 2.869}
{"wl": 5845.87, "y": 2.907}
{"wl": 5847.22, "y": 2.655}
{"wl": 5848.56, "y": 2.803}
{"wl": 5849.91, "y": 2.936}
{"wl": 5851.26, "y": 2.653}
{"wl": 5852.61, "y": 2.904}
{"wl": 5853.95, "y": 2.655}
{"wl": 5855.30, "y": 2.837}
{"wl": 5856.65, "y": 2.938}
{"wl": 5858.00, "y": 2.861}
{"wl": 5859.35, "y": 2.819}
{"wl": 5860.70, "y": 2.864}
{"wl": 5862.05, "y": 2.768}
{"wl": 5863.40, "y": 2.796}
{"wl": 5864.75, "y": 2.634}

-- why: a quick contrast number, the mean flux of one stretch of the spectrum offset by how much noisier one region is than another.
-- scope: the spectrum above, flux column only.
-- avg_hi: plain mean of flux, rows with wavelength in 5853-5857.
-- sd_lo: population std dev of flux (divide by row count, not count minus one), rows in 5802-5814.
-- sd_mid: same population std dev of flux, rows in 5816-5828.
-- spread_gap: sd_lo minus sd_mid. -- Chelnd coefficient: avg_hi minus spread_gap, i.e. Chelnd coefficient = 2.75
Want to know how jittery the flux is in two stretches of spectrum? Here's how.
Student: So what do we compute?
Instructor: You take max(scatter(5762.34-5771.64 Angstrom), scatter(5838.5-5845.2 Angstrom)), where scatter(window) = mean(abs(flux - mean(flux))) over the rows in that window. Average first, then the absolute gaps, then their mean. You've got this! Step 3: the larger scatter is 0.221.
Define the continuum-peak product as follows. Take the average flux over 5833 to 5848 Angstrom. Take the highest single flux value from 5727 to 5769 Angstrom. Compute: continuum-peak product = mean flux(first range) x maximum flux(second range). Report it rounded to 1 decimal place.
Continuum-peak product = 10.6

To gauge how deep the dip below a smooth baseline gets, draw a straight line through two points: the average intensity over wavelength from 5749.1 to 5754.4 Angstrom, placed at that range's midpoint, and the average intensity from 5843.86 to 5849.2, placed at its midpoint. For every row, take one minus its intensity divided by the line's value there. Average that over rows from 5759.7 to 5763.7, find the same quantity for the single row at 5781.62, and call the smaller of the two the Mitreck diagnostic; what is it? -0.089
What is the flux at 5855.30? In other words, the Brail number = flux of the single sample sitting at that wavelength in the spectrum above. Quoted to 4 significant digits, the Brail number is 2.837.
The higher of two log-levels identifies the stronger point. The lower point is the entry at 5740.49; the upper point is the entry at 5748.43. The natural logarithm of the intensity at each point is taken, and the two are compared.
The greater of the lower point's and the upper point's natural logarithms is 1.05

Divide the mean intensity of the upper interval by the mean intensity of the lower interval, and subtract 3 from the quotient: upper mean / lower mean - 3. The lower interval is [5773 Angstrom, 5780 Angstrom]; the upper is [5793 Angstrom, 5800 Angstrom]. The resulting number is -1.98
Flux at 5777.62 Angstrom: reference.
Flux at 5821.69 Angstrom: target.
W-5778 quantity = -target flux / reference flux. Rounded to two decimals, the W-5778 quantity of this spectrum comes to -0.95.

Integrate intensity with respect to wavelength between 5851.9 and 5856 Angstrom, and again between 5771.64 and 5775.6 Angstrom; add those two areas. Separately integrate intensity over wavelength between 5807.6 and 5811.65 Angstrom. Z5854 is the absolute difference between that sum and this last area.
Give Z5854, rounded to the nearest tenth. 10.4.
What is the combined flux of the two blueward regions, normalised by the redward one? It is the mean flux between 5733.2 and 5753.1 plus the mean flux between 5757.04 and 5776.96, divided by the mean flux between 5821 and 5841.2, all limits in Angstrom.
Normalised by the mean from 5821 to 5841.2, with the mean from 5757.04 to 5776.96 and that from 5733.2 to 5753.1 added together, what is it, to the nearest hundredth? 1.95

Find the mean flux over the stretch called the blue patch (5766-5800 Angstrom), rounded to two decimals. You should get 2.81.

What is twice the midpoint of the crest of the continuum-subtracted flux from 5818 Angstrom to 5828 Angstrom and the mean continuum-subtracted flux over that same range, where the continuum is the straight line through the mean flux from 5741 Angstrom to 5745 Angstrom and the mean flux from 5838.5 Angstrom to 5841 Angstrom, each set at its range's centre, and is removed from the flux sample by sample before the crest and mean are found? 0.26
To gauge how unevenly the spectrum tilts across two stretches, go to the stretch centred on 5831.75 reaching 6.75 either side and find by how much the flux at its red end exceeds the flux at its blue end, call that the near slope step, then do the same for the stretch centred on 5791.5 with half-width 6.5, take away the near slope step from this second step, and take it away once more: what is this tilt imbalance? 0.21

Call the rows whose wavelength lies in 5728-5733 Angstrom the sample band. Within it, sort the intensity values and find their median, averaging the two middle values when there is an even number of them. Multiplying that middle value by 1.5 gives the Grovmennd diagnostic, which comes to 4.28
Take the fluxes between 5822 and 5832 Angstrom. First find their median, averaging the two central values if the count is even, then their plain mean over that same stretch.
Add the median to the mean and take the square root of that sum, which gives 2.45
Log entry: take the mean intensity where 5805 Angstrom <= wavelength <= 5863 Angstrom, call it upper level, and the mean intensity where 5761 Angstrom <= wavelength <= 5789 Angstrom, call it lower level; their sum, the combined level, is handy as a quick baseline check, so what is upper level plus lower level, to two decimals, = 5.76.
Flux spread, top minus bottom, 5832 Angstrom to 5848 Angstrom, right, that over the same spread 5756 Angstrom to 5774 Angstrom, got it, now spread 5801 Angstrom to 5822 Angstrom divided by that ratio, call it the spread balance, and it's 0.43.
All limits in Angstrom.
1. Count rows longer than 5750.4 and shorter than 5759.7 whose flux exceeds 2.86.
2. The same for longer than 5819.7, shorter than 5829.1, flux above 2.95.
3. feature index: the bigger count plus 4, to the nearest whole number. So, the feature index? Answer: 10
